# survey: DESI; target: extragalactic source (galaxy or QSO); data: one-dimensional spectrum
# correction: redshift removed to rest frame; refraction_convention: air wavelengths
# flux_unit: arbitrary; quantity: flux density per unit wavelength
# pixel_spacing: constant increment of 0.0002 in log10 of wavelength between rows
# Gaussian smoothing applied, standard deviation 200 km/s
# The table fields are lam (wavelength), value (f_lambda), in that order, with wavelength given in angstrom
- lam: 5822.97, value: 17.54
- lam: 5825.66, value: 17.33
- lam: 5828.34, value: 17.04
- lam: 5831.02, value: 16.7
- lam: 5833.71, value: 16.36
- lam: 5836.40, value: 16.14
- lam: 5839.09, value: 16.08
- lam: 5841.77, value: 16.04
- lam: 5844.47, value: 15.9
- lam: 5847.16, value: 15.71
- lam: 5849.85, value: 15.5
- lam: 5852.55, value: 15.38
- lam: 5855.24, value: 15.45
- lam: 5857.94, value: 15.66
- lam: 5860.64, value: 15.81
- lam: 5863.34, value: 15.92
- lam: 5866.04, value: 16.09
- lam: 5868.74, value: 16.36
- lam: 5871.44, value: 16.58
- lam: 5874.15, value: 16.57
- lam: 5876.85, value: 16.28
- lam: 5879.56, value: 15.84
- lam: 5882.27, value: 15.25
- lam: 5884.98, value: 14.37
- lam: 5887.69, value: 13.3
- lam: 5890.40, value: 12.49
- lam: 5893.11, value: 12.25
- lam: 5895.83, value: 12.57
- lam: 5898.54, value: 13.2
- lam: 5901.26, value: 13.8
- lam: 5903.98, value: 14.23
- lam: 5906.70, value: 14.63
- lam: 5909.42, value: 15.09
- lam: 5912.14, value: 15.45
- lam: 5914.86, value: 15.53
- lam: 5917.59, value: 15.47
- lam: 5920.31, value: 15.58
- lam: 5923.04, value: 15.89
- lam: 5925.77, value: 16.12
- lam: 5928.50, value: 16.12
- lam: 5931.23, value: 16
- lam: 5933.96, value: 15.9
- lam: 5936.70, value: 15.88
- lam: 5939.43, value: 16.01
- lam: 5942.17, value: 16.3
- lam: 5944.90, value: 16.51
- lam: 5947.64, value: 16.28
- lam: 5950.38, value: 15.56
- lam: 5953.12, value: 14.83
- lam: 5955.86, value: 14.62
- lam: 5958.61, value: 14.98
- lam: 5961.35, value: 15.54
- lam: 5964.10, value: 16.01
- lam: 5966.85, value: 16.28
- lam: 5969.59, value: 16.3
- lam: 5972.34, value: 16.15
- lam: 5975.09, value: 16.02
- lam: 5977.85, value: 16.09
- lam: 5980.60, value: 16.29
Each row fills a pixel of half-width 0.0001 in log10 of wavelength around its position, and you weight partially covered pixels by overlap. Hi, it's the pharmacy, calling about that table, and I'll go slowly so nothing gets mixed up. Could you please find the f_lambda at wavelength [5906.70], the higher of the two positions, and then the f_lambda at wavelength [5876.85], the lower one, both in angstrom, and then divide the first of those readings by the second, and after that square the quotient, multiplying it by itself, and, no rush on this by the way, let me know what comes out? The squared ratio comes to 0.81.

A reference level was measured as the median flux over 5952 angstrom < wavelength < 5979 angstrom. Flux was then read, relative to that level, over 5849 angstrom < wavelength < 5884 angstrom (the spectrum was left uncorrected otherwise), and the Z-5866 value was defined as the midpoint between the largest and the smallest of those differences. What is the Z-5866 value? -0.1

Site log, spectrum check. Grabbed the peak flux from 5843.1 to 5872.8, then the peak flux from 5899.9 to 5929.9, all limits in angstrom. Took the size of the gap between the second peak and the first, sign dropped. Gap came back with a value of 0.5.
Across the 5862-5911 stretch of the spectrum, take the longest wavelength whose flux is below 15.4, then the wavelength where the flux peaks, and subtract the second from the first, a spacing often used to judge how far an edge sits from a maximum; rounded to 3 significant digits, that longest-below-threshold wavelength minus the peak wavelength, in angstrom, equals 38.0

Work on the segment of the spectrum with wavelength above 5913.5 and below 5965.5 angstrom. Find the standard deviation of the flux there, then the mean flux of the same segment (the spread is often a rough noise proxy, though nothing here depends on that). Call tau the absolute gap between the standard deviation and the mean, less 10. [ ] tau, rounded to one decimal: 5.2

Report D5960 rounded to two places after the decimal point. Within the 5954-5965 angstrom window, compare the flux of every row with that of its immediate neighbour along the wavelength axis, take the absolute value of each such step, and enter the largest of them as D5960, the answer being 0.56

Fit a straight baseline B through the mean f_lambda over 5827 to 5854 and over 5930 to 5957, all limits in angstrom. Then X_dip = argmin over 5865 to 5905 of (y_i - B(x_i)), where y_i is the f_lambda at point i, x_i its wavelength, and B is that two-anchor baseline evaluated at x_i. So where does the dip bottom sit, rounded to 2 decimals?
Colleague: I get 5893.11 angstrom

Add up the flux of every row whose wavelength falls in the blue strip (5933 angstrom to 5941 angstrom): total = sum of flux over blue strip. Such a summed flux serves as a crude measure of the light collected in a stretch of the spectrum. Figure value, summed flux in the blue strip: 48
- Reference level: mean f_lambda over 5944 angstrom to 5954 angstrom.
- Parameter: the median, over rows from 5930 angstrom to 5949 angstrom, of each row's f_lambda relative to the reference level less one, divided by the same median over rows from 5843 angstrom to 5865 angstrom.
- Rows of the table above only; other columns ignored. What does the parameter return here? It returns -2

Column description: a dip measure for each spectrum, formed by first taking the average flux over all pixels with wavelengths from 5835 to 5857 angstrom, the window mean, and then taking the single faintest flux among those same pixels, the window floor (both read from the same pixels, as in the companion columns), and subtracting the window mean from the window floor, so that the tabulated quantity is -0.39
